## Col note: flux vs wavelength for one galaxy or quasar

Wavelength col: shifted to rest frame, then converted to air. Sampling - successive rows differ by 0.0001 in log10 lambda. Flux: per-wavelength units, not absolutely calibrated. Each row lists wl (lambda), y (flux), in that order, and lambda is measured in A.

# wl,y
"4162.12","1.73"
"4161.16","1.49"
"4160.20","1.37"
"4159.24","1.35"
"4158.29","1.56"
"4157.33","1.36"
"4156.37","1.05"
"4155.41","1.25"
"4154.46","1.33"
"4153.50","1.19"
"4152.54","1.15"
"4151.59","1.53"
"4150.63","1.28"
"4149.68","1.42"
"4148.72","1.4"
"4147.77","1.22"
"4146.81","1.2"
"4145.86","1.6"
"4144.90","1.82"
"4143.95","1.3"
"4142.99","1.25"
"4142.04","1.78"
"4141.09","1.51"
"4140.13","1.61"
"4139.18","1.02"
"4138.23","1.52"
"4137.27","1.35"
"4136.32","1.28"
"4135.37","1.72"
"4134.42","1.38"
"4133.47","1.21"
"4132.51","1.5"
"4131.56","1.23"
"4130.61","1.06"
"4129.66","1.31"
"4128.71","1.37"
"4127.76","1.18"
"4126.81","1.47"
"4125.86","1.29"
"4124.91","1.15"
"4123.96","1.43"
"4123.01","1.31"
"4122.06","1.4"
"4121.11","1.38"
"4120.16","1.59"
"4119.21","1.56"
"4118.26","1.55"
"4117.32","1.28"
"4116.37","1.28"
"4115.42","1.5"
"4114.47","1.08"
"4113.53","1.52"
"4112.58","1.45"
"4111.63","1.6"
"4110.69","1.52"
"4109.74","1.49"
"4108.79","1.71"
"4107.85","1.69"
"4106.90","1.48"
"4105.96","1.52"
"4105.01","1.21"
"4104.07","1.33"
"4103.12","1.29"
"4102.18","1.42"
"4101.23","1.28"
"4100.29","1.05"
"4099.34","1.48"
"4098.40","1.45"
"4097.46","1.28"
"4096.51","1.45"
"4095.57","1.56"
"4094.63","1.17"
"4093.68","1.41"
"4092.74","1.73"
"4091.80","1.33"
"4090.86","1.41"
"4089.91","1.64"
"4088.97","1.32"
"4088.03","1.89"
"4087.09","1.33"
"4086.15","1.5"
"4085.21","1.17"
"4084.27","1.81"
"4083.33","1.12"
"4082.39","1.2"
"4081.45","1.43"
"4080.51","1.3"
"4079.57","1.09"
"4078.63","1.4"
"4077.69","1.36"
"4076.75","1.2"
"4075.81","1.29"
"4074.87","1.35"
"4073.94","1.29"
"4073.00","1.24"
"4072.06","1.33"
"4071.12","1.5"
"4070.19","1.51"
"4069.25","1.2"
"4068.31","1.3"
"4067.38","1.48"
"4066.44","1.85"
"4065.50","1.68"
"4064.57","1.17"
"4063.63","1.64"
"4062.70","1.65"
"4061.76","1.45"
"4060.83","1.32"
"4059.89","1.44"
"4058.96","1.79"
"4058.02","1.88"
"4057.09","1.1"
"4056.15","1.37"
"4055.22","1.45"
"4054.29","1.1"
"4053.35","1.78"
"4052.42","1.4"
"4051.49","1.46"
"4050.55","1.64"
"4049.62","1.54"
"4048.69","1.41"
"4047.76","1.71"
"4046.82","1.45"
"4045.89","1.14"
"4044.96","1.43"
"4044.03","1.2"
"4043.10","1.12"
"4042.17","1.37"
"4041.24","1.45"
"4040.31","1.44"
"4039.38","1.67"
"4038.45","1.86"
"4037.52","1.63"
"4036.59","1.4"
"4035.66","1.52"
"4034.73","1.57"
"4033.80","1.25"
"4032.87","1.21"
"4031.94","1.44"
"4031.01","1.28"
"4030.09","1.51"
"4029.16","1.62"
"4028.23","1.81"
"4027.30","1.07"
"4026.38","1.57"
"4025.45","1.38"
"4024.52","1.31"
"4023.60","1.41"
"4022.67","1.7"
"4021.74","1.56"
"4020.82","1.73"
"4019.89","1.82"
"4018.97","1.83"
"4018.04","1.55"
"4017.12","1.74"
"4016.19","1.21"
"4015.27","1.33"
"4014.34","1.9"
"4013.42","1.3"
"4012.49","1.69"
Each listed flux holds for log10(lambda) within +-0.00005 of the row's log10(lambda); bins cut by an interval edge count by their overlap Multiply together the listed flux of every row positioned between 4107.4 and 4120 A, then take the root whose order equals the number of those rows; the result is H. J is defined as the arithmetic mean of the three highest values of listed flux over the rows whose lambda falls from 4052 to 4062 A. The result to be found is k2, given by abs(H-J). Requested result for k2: 0.35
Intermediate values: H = 1.469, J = 1.82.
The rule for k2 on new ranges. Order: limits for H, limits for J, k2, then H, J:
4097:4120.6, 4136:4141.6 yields 0.13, 1.414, 1.55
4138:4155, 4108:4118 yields 0.23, 1.380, 1.61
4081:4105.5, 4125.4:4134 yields 0.07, 1.381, 1.45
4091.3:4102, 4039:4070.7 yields 0.47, 1.369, 1.84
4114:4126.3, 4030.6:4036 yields 0.15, 1.361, 1.51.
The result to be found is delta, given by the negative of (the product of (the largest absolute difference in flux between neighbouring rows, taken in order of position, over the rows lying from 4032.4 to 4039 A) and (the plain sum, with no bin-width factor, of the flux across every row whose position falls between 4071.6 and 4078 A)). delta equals -2.90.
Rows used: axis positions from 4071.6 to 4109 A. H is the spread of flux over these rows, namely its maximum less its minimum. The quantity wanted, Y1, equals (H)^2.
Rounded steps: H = 0.8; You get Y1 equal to 0.71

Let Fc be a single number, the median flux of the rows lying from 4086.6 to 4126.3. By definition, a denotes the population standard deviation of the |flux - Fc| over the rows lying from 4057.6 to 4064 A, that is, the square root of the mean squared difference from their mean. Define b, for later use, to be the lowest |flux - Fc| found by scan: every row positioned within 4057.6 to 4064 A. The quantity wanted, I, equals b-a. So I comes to -0.14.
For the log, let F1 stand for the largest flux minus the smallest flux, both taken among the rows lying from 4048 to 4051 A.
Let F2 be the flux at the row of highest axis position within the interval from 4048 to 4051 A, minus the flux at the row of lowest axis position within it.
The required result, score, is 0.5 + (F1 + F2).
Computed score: 1.0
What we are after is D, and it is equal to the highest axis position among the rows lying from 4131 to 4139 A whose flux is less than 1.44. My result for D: 4137.27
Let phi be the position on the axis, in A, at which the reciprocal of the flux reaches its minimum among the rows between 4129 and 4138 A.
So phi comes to 4135.37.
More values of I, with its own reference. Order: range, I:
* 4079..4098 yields -0.13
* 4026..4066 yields -0.13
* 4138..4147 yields -0.03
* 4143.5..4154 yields -0.10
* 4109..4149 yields -0.10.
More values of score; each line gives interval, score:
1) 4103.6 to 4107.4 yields 1.0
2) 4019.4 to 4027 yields 0.8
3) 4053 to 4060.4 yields 0.9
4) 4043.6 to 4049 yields 1.3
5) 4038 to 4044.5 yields 0.6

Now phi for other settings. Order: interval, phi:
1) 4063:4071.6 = 4066.44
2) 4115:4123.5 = 4120.16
